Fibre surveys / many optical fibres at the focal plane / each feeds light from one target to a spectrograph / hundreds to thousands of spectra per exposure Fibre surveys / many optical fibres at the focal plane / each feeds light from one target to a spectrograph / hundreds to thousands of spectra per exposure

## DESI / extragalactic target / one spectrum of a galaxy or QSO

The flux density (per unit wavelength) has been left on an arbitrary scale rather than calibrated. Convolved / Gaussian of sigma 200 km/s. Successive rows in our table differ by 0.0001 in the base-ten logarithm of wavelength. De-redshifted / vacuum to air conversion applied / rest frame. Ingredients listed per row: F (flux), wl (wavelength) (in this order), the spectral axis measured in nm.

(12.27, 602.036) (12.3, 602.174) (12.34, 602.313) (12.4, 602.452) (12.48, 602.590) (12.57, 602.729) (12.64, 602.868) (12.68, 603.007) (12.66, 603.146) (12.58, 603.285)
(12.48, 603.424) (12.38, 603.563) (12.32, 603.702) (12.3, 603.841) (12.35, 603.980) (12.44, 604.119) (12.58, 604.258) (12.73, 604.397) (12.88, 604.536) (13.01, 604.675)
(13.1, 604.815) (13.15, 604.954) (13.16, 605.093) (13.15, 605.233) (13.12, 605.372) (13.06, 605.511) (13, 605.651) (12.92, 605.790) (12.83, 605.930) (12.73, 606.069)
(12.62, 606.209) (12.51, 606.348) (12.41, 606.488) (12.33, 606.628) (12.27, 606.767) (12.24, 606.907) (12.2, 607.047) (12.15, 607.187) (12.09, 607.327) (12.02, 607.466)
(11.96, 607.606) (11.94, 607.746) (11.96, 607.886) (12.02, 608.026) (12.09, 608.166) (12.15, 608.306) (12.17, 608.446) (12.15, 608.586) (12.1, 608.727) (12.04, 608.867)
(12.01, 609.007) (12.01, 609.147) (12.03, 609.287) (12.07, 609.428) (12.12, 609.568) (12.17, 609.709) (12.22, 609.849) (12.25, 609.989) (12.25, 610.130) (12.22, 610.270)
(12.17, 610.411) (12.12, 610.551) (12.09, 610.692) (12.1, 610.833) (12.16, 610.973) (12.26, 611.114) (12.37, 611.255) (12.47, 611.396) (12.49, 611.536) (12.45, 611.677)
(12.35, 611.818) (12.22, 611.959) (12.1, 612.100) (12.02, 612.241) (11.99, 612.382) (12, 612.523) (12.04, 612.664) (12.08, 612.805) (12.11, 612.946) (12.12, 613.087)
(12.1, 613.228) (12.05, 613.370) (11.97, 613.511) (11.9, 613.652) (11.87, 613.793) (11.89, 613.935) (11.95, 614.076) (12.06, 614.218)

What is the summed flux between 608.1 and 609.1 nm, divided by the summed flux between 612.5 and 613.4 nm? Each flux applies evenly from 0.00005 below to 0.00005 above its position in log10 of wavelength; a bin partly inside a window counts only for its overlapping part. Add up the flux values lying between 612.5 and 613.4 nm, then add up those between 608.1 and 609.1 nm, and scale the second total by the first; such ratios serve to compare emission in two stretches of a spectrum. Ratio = 1.00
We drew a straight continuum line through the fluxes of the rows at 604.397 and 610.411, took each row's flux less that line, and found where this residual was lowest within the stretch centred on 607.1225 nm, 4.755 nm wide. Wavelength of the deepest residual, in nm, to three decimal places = 607.746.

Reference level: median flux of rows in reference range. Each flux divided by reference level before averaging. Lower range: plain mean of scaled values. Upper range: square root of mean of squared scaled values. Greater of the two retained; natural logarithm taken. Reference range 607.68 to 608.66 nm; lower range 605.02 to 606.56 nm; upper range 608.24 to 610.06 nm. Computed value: 0.062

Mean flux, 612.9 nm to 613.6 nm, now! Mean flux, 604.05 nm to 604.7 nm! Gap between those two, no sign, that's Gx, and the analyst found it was 0.66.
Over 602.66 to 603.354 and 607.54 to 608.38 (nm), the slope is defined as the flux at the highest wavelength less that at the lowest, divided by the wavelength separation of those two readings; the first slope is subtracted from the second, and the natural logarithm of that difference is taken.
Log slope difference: -1.4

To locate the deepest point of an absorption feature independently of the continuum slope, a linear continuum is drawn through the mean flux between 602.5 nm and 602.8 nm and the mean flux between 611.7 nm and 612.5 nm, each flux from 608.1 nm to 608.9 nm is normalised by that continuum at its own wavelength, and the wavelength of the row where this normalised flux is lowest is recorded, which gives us 608.867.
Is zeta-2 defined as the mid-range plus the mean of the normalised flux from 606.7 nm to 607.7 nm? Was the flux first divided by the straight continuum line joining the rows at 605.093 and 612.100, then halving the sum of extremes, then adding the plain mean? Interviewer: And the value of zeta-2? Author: 1.89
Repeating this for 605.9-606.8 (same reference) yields 1.93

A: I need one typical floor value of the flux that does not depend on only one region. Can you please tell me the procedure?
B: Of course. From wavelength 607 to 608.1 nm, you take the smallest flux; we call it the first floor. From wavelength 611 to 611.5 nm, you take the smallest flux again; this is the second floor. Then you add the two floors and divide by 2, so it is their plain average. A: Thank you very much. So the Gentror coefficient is 12.1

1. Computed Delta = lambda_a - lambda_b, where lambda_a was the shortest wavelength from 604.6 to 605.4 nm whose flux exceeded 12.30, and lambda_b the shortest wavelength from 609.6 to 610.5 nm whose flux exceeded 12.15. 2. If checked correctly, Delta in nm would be -5.03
